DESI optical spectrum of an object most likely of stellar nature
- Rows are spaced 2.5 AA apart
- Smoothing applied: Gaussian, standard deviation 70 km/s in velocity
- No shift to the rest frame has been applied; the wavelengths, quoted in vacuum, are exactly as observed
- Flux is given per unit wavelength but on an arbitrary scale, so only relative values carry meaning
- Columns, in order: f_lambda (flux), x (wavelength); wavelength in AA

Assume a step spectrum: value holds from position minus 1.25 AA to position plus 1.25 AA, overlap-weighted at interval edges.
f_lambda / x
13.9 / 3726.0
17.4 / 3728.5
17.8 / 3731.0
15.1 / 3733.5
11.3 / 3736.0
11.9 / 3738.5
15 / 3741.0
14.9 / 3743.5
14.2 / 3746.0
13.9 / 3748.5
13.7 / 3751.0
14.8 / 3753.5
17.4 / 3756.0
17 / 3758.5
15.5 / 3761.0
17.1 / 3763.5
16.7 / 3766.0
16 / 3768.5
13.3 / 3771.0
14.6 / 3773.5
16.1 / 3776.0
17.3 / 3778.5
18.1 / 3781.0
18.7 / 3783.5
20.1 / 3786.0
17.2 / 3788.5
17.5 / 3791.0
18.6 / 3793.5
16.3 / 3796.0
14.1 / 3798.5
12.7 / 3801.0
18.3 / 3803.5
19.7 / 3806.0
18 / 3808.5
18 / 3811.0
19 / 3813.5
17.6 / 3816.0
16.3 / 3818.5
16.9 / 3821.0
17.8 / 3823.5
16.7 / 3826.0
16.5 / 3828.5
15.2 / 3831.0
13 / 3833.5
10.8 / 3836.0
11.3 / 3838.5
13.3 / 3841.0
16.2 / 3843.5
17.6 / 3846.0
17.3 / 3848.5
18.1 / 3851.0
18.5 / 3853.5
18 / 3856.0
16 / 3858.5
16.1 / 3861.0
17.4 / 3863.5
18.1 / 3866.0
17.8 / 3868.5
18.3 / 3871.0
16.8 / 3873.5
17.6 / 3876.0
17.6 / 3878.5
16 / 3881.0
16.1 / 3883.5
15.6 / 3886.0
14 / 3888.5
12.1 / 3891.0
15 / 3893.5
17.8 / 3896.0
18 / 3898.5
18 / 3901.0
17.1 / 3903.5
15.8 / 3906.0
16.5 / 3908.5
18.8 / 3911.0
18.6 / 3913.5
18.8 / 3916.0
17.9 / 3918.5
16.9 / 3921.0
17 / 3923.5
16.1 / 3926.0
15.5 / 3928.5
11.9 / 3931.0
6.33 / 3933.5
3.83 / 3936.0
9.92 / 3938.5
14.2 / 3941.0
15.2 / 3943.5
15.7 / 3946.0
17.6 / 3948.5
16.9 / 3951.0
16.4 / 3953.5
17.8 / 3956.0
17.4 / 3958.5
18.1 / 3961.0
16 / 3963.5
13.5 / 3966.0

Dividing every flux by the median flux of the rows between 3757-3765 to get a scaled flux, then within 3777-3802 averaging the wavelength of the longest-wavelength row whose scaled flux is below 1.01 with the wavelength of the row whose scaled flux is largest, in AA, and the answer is 3793.5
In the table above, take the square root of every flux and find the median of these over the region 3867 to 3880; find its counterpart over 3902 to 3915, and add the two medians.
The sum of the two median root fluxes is 8.33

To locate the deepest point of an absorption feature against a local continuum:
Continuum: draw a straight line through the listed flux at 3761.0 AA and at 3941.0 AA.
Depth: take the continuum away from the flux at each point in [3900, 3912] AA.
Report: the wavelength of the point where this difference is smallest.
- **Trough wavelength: 3906.0 AA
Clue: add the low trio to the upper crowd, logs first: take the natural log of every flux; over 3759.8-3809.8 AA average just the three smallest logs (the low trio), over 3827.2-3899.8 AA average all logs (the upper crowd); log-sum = 5.36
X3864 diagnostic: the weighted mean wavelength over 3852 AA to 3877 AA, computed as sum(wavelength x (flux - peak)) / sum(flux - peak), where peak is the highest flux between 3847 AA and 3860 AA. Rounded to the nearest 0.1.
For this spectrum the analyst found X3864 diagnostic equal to 3864.7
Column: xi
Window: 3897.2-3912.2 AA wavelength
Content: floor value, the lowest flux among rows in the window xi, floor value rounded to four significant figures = 15.80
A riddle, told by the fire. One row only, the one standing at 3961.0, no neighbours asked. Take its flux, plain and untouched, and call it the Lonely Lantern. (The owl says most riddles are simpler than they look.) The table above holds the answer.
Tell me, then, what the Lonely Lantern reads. 18.1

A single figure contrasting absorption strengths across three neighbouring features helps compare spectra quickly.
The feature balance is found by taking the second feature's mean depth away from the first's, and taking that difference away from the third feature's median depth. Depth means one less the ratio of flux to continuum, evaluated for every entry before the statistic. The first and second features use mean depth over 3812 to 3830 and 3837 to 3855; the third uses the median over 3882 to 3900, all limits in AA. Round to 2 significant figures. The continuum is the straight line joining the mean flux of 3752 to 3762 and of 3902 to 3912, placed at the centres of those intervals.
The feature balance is 0.16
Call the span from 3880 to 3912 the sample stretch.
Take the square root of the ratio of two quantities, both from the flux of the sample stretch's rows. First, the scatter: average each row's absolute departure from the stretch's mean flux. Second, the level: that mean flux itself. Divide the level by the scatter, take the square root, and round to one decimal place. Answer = 3.4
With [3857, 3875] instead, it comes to 4.7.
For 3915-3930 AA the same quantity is 4.4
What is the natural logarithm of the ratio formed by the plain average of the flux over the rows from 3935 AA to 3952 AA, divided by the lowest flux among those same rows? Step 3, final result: 1.25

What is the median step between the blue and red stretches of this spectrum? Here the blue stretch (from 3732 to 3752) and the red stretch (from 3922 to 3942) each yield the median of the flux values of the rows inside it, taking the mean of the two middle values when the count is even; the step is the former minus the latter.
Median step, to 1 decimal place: 1.0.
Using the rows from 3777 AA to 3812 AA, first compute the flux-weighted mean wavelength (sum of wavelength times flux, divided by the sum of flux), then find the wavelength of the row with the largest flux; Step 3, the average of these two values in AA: 3790.3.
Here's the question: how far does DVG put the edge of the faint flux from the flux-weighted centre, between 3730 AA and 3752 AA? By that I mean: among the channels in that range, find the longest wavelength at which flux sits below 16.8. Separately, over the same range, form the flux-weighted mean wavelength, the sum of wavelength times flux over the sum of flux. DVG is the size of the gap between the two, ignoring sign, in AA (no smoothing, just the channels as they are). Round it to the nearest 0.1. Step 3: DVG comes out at 10.2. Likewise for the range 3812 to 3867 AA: 21.1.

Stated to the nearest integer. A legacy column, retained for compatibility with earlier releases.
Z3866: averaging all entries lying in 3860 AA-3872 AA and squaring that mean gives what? 308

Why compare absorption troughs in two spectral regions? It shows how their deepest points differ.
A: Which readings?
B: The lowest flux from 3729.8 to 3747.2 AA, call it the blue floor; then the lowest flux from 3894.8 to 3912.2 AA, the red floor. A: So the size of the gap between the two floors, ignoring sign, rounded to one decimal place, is 4.5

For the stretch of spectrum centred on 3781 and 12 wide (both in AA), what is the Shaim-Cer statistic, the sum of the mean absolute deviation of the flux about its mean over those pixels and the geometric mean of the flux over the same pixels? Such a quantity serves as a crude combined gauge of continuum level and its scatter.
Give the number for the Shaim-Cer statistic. 19.1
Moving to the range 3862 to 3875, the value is 18.1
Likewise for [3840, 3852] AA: 17.8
